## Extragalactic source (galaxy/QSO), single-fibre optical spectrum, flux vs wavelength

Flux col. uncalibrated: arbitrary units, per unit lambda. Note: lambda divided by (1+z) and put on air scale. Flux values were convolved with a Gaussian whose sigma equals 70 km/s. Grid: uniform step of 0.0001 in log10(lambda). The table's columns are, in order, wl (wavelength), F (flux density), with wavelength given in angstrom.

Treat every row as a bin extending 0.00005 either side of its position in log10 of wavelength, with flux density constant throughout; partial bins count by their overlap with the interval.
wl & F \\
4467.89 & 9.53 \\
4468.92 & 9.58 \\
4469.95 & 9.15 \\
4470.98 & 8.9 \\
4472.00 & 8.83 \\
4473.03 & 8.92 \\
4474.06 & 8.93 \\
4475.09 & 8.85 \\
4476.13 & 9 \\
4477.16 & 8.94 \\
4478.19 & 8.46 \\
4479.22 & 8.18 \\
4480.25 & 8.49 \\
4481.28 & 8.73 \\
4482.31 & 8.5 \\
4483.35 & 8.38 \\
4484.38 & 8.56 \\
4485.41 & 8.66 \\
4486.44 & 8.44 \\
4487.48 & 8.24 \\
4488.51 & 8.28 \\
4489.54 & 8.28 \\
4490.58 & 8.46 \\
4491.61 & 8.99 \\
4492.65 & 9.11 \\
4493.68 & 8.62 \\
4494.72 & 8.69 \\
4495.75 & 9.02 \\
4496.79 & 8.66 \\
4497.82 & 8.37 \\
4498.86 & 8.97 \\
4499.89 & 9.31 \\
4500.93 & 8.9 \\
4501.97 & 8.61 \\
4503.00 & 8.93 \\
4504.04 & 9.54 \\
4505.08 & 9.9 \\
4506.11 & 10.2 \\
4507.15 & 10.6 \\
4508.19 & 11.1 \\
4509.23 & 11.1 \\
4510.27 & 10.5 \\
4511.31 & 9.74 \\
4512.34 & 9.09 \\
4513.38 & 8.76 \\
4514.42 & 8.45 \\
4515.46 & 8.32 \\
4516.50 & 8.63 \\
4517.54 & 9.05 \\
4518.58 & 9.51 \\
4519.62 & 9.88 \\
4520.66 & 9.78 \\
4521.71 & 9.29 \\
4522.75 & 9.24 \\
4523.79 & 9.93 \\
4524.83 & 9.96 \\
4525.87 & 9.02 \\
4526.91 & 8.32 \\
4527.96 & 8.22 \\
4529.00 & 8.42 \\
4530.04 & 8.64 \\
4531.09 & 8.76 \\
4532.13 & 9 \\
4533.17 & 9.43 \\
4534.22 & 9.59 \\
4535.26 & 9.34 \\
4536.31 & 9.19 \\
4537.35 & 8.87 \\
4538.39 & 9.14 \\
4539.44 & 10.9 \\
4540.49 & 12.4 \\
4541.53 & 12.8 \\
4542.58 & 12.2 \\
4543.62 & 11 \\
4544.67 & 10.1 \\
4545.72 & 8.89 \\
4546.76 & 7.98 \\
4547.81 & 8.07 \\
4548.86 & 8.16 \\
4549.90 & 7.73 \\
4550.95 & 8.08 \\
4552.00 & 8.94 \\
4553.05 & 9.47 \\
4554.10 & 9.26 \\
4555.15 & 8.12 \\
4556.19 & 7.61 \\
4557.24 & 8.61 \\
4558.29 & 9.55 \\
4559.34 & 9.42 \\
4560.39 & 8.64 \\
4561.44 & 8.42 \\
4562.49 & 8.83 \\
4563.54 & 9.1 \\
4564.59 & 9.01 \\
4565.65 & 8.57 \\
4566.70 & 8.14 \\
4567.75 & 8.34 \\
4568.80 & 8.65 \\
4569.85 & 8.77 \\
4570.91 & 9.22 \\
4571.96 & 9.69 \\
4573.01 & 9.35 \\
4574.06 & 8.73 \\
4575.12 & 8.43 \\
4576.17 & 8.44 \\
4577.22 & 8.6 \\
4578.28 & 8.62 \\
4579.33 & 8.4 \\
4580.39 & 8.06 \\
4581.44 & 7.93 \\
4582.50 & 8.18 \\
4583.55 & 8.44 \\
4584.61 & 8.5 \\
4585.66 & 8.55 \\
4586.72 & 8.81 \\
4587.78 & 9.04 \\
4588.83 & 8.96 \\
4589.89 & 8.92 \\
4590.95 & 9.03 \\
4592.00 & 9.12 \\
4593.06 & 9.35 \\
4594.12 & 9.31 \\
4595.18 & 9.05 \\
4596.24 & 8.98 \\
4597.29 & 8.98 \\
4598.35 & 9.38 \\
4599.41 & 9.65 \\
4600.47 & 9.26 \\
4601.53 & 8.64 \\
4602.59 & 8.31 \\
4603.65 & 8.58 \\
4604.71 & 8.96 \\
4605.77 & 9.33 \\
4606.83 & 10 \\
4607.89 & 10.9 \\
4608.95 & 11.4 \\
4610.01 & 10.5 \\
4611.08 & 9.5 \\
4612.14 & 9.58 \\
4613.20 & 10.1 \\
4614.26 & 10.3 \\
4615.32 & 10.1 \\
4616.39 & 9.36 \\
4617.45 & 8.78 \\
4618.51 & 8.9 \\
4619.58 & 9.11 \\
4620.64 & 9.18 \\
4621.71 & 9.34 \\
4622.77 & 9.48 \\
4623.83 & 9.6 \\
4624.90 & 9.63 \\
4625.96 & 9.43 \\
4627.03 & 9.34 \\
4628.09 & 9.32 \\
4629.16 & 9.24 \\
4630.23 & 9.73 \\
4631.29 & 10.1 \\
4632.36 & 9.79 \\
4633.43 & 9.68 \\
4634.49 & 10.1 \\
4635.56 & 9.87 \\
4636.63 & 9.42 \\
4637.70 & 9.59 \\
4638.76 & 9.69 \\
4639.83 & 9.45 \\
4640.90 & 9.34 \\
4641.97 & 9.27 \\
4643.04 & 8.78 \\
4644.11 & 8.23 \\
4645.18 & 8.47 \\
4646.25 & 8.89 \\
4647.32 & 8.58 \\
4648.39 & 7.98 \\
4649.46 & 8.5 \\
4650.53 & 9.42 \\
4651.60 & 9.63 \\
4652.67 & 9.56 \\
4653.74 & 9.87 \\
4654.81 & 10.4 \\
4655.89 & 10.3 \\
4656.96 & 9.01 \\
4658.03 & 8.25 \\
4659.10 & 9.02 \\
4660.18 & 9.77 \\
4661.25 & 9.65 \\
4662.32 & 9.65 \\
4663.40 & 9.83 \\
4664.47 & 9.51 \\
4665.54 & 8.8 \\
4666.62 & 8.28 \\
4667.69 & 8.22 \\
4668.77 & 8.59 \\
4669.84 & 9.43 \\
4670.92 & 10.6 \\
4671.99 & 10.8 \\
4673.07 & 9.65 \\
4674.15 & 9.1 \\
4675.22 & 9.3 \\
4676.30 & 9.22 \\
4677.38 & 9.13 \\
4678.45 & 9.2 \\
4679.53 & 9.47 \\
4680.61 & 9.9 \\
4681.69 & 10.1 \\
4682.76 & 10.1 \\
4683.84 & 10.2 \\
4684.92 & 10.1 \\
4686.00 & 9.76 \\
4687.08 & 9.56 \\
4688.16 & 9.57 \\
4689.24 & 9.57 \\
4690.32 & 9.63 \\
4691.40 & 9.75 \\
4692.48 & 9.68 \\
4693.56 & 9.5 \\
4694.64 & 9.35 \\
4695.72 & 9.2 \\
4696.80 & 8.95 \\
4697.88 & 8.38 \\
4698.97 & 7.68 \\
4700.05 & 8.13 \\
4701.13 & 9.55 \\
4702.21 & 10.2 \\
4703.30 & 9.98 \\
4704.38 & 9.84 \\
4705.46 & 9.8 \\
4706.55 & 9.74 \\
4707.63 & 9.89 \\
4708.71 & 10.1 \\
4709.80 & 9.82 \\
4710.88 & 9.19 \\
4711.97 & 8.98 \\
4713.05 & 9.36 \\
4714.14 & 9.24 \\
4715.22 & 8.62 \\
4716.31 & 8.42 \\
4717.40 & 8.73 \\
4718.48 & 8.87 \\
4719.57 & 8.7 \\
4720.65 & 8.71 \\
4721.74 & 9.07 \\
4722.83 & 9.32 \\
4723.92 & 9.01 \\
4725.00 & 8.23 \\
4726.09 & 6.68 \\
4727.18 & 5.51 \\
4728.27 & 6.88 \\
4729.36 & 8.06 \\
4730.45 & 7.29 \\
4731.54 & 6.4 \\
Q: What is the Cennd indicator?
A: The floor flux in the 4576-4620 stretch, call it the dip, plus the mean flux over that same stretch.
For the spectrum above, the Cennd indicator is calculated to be 17.1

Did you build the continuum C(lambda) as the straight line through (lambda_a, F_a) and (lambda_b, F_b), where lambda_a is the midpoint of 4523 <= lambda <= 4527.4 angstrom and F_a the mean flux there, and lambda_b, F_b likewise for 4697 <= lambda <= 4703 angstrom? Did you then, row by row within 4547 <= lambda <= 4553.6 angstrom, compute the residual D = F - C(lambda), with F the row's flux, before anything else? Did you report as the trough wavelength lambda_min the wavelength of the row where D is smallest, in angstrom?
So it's 4549.90 angstrom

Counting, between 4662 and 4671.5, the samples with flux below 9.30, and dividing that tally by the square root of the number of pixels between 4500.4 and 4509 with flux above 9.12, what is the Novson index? 1.8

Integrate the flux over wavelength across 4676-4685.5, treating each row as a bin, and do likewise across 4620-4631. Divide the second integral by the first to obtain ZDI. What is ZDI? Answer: 1.1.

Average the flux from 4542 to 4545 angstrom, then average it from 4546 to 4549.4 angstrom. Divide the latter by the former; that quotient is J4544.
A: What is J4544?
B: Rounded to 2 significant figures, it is 0.73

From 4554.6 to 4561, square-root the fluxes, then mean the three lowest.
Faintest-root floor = 2.85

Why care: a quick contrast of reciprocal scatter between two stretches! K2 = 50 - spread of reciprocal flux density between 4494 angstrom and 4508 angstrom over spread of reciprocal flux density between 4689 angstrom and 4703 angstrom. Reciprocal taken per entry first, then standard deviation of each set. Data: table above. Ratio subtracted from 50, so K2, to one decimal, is 49.2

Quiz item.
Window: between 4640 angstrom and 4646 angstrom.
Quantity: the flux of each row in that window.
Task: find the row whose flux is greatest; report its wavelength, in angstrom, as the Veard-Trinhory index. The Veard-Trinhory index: 4640.90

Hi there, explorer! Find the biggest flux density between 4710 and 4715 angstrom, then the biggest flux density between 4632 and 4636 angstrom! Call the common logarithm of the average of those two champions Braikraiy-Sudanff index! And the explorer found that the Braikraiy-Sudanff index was 0.988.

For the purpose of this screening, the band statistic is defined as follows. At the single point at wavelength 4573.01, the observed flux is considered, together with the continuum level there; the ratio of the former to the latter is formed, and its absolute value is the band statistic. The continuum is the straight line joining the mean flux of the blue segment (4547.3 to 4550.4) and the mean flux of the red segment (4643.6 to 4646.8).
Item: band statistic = 1.15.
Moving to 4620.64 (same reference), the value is 1.09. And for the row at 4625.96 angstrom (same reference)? 1.12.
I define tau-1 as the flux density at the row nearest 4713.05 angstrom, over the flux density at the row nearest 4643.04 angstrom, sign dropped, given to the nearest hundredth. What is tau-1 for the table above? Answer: 1.07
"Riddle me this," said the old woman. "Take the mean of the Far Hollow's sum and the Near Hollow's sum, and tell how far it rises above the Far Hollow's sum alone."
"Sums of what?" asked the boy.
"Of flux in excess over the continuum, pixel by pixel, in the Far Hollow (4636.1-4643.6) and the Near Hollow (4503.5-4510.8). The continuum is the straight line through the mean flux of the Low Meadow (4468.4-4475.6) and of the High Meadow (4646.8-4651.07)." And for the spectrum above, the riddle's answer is 2.6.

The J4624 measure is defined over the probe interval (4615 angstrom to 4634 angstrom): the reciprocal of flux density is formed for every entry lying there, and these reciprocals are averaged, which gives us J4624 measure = 0.106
